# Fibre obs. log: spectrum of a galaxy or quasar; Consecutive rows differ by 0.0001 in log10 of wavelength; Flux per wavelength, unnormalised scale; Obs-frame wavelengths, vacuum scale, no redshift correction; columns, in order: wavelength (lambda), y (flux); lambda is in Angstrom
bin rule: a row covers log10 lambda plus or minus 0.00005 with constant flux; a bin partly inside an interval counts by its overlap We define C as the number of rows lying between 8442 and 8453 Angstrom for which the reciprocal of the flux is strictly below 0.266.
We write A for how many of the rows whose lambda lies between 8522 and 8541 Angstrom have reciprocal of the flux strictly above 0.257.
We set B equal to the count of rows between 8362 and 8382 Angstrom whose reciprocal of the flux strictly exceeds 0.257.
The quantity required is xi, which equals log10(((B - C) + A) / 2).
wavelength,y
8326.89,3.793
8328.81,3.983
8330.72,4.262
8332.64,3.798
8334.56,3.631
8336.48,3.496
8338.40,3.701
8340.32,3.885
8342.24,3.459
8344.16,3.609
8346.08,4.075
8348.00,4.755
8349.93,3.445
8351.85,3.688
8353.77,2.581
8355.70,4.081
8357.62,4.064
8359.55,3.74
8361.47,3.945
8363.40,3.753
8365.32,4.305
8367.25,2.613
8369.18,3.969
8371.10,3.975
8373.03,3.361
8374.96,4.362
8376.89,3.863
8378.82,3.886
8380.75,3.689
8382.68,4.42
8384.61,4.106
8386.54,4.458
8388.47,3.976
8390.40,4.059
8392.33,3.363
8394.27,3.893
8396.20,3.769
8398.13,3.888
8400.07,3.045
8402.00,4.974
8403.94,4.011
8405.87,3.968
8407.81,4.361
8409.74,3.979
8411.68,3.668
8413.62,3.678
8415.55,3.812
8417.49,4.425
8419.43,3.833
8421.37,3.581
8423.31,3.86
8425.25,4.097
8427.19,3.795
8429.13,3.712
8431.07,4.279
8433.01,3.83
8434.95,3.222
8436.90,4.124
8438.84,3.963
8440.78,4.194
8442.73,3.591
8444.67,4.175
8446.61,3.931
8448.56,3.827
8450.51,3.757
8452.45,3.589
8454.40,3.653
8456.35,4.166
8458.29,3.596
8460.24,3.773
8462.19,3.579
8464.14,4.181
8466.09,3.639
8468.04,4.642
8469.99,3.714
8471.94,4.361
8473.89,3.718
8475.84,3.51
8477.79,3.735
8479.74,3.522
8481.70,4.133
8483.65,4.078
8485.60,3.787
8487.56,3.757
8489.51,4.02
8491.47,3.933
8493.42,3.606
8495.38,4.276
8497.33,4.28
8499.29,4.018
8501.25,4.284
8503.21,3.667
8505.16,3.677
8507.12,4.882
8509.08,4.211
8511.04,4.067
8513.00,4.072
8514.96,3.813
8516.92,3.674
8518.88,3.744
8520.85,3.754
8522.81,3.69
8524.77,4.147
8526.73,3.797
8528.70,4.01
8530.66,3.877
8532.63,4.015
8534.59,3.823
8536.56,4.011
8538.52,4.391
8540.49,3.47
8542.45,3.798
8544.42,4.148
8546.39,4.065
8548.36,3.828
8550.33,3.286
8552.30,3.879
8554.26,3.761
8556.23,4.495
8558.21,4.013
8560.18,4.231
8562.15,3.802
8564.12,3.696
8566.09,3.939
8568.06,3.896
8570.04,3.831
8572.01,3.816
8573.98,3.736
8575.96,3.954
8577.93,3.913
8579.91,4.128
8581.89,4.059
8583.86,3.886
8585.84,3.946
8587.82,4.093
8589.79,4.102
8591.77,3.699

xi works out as 0.60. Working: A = 5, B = 6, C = 3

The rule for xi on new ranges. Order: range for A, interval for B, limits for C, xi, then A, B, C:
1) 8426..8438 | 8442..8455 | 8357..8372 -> 0.30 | 4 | 5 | 5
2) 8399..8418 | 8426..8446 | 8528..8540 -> 0.18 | 4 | 5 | 6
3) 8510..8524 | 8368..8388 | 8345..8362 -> 0.30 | 5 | 4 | 5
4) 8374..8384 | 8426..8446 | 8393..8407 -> 0.00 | 3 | 5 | 6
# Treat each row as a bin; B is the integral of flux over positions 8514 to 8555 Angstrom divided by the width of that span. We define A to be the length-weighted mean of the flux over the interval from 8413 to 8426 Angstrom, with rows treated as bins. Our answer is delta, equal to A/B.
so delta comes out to 1.01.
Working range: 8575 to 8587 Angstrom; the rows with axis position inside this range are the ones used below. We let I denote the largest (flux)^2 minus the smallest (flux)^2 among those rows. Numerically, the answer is 2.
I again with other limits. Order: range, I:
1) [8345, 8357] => 16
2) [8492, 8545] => 12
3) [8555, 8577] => 7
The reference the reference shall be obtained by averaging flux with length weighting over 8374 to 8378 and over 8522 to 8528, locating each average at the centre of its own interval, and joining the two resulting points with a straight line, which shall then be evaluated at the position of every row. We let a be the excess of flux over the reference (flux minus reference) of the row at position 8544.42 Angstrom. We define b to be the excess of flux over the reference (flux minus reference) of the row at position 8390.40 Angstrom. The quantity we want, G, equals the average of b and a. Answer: 0.13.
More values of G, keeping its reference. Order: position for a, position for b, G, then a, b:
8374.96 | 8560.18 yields 0.33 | 0.26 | 0.4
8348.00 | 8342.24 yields -0.04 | 0.61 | -0.7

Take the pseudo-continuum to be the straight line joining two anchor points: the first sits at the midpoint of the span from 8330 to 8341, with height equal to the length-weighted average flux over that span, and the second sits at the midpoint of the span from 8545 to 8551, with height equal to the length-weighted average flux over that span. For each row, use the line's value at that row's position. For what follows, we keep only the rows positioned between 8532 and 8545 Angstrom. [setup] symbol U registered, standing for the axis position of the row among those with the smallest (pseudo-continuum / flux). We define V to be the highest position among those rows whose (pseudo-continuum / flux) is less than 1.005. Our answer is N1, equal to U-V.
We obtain -5.9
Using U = 8538.52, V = 8544.42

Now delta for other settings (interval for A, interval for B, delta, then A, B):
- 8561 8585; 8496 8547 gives 0.98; 3.89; 3.98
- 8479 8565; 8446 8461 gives 1.04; 3.94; 3.78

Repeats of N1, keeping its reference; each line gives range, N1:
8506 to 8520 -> -7.8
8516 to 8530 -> -3.9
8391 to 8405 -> -1.9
